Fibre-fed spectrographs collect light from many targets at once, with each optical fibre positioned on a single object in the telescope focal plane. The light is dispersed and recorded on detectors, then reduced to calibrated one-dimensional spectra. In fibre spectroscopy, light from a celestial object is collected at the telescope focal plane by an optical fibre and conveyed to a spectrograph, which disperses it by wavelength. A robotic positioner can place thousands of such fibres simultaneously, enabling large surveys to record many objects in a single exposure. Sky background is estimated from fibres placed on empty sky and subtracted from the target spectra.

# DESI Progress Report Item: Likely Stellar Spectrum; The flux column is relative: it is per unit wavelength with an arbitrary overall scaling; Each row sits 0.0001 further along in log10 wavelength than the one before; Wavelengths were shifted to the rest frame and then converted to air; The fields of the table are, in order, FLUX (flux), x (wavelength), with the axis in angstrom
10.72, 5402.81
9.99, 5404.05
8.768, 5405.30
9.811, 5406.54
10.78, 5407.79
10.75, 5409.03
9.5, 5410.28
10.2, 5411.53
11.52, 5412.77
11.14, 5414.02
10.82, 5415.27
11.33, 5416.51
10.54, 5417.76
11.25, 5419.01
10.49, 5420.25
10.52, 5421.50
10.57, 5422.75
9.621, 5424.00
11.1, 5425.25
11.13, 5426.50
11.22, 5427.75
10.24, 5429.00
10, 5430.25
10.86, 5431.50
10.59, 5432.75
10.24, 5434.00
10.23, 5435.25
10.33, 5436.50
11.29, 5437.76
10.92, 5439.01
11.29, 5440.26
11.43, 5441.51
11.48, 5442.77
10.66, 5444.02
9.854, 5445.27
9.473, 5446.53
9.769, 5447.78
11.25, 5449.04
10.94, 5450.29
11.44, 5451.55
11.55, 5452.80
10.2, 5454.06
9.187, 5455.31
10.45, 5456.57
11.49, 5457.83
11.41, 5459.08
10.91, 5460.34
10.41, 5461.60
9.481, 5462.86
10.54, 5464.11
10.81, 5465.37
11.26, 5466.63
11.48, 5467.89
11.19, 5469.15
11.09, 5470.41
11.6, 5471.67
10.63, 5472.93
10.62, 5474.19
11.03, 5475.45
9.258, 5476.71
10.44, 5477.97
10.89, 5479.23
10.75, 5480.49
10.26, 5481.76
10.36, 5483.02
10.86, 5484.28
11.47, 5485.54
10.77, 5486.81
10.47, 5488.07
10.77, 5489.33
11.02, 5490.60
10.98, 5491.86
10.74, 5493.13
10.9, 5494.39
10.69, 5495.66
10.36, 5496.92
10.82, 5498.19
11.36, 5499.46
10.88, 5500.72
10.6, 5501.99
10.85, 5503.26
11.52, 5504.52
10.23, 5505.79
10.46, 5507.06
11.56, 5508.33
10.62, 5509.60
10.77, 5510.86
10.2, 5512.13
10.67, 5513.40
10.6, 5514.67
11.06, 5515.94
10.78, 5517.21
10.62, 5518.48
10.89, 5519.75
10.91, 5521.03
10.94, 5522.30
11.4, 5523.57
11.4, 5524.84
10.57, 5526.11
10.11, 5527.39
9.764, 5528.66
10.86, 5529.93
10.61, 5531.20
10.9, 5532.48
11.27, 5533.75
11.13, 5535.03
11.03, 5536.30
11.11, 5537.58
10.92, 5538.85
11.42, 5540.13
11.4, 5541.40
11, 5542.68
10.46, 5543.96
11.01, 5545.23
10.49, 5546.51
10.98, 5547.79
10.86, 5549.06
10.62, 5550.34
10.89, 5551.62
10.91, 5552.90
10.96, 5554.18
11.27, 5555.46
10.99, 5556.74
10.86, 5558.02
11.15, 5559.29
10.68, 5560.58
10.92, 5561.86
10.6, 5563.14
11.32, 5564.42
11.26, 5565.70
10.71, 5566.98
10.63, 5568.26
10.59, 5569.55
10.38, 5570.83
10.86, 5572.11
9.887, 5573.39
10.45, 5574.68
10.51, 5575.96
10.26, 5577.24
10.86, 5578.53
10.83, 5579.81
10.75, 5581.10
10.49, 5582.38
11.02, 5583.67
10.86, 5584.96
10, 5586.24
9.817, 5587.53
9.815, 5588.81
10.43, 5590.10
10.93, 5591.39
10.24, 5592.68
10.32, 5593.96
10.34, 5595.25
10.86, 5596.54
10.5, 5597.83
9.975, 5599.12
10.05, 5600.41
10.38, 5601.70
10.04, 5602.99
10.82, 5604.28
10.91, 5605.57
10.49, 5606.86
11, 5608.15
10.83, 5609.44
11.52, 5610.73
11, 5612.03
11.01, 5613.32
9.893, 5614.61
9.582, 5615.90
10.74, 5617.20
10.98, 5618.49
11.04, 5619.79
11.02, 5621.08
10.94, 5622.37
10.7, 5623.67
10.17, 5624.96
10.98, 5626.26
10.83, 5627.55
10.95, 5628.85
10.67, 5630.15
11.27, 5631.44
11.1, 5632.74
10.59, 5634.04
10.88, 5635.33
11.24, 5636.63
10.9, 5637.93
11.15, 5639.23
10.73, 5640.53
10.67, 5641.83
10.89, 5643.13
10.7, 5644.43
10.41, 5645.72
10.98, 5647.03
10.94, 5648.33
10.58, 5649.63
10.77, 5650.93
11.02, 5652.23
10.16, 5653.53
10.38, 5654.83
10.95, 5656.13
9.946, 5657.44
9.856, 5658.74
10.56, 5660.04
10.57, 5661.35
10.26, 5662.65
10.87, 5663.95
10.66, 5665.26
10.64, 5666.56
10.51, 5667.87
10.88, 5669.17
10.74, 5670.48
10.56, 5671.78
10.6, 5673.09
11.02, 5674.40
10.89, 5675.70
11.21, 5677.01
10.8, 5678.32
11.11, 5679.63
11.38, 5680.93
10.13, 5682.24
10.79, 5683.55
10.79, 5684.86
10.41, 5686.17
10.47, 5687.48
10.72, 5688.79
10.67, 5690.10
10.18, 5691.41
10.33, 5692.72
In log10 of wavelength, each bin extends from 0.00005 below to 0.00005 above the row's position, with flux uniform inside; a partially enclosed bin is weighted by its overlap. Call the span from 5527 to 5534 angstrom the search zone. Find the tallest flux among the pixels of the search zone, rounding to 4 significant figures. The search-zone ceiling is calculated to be 11.27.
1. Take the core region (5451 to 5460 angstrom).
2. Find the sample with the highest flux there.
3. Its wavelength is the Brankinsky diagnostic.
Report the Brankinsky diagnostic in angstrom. 5452.80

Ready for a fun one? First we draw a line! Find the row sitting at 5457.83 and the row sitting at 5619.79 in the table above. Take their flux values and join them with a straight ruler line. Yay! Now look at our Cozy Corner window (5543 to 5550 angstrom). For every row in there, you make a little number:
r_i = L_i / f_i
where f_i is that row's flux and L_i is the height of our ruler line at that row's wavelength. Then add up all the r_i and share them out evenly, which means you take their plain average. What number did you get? 1.045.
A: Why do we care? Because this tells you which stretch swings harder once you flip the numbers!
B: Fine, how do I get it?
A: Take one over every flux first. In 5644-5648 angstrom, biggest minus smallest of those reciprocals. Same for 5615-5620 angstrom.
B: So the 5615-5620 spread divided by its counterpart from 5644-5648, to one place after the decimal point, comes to 2.8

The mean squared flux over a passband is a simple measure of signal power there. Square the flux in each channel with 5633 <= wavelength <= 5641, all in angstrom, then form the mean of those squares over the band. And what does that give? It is 119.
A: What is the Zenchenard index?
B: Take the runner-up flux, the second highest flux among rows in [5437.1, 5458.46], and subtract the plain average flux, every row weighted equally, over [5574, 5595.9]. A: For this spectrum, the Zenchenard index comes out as 1.0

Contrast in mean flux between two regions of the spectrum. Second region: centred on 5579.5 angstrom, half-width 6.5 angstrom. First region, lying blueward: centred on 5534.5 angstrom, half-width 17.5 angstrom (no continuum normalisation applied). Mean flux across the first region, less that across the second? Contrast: 0.28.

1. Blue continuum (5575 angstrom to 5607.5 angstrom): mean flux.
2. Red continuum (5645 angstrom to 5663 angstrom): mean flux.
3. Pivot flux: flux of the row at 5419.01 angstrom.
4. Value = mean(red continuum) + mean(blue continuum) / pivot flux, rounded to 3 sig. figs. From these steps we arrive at 11.5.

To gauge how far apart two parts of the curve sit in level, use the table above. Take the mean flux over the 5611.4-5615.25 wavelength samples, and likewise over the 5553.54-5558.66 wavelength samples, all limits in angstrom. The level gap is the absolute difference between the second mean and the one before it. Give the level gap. 0.39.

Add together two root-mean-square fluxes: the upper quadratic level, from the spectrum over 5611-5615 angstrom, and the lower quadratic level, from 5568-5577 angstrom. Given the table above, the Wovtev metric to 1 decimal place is 21.1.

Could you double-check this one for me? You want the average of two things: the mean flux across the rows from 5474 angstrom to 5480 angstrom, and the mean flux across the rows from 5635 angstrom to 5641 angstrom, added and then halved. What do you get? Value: 10.7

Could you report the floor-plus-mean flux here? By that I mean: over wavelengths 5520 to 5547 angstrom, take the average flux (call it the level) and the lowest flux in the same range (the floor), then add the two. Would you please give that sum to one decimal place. 20.7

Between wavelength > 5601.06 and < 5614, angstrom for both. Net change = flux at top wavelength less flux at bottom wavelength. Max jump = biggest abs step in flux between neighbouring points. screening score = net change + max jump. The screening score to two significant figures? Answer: 1.4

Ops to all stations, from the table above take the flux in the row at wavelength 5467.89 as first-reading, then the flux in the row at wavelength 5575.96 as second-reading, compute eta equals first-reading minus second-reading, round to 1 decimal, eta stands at 1.0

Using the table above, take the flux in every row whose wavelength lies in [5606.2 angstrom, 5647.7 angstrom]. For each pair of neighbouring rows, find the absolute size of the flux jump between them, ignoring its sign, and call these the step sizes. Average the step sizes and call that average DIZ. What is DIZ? 0.36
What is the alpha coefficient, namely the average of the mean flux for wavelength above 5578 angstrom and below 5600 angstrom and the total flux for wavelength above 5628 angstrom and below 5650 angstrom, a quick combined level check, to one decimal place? 97.6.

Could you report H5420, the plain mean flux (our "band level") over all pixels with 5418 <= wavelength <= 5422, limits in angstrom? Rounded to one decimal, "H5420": 10.8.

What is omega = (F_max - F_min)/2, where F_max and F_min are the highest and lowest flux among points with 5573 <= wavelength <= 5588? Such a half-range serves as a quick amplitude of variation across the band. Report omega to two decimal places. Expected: 0.60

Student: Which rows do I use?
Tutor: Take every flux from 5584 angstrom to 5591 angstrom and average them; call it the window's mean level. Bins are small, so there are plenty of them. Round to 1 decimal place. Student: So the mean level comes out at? 10.2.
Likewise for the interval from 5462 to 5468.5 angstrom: 10.7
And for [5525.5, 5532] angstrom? 10.4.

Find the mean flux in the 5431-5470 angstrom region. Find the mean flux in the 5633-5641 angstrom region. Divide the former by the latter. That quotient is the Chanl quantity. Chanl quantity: 0.982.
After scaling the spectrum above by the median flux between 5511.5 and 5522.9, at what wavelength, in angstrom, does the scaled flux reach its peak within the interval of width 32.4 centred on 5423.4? 5412.77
